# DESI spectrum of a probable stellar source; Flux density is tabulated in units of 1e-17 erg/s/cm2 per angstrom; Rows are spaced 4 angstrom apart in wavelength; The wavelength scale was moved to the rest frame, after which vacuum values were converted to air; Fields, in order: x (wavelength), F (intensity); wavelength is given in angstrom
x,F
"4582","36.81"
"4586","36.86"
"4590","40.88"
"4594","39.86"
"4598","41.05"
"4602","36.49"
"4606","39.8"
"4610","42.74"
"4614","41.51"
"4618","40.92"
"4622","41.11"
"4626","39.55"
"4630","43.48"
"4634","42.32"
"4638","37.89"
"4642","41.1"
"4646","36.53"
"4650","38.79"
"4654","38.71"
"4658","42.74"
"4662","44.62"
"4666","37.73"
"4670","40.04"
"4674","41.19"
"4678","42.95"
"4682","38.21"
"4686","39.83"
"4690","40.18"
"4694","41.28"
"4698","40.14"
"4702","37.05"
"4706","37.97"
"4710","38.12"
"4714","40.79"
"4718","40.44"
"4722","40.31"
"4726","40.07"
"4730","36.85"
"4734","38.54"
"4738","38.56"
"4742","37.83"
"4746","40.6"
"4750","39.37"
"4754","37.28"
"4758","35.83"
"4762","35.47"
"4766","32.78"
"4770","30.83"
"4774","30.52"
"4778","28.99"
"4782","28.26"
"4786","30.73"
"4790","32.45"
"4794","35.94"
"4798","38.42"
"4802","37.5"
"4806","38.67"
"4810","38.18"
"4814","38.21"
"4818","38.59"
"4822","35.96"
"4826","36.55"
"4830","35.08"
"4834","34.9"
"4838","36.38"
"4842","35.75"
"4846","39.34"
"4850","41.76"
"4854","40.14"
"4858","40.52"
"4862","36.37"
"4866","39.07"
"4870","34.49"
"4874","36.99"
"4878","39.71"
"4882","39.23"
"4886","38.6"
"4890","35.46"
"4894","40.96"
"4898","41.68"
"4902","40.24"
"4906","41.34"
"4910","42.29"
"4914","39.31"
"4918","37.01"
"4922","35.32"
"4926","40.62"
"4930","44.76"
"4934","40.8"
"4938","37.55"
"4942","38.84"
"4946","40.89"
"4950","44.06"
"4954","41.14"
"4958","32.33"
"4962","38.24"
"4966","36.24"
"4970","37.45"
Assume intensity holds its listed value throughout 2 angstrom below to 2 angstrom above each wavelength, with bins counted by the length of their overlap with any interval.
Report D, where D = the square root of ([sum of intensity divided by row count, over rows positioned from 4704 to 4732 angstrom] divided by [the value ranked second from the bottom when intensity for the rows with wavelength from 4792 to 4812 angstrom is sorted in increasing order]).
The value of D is 1.02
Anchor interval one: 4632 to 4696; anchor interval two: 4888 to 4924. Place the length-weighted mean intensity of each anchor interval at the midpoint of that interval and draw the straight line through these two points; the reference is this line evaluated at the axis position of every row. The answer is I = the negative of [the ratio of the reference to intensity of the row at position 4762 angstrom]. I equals -1.12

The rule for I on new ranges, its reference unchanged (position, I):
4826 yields -1.08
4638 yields -1.07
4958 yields -1.21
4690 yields -1.00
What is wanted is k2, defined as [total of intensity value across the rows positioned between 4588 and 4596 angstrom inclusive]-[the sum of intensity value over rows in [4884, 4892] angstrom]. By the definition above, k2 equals 7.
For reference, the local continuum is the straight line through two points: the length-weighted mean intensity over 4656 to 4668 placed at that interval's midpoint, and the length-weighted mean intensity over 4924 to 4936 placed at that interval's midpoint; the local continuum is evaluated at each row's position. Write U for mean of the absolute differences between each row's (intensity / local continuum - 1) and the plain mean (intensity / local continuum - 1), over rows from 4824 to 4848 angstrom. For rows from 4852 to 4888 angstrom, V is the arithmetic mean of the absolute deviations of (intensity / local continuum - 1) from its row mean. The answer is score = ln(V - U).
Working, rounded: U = 0.026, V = 0.038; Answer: -4.42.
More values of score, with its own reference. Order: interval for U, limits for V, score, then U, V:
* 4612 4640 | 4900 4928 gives -4.24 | 0.031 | 0.046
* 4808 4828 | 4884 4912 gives -4.05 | 0.024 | 0.041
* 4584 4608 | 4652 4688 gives -4.91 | 0.040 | 0.047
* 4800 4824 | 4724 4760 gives -4.46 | 0.018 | 0.029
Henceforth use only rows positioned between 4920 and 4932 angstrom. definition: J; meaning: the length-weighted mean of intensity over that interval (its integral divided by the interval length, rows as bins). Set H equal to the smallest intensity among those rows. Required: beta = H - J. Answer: -4.9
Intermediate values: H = 35.32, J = 40.2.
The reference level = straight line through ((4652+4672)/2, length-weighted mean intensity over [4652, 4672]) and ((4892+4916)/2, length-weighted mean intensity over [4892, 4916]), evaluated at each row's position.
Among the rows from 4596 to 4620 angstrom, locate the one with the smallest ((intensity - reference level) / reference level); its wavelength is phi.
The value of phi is 4602 angstrom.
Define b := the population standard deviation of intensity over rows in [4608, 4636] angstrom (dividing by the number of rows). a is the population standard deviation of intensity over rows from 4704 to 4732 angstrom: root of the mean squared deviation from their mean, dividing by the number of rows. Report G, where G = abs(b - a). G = 0.2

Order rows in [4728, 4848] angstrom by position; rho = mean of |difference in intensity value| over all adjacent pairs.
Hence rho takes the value 1.4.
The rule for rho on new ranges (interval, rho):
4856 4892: 2.6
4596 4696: 2.5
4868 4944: 2.4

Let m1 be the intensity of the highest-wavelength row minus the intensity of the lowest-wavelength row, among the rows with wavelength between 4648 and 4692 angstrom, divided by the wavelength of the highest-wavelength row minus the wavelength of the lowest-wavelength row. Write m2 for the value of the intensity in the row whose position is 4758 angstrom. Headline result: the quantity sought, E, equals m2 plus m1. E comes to 35.9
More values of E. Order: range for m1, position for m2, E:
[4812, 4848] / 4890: 35.5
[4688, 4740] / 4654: 38.7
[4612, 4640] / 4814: 38.1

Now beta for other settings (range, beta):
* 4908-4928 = -3.6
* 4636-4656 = -2.1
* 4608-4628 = -1.6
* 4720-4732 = -2.2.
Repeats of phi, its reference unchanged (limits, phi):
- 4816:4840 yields 4834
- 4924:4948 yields 4938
